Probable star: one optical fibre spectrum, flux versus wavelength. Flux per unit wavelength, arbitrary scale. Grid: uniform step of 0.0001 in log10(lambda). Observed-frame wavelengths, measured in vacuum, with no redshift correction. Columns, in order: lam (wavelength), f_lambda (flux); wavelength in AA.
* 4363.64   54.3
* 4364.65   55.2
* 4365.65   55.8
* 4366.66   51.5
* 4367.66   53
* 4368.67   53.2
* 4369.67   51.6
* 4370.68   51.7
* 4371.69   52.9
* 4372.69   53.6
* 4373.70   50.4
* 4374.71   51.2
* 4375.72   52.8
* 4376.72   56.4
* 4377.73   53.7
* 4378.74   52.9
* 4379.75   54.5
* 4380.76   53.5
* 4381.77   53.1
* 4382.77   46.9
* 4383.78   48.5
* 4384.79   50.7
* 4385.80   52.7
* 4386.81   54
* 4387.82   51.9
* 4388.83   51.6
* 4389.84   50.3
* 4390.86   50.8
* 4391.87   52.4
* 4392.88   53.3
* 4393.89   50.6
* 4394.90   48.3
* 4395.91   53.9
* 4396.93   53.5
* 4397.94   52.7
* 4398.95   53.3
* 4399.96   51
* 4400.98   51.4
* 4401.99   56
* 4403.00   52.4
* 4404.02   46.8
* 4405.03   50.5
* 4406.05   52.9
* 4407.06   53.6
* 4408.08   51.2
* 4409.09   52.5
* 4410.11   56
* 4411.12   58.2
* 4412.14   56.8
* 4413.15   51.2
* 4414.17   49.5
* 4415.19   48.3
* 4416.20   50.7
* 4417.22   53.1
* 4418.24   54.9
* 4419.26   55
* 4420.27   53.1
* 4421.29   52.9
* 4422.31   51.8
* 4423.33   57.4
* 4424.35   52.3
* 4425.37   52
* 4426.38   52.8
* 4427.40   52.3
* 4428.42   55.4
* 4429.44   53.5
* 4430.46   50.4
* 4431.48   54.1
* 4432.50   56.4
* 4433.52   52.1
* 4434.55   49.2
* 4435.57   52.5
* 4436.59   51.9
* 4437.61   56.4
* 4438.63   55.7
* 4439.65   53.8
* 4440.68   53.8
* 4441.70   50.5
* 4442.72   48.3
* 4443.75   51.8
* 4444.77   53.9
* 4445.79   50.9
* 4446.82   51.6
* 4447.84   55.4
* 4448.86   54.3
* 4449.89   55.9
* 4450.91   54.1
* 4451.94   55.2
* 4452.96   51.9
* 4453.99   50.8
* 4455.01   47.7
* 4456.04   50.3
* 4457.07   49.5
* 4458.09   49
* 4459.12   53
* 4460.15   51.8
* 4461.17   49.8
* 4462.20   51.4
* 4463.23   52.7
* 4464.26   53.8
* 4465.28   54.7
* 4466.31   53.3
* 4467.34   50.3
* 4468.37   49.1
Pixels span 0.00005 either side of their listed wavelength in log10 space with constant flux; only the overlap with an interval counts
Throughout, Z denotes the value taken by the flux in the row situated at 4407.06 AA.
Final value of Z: 53.6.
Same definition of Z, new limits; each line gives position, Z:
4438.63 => 55.7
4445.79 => 50.9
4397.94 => 52.7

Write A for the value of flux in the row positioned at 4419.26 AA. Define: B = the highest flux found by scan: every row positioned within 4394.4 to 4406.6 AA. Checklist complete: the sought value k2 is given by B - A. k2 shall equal 1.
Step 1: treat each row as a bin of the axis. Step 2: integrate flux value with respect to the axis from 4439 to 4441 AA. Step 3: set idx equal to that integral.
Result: 108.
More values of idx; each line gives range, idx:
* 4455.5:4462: 329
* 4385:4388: 158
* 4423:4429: 322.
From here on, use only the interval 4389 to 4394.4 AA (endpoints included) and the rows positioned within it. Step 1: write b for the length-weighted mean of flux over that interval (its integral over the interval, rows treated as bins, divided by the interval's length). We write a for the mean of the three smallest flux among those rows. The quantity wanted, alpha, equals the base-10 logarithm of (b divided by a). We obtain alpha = 0.008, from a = 50.6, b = 51.5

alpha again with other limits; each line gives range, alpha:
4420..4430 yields 0.011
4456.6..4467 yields 0.021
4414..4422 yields 0.024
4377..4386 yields 0.028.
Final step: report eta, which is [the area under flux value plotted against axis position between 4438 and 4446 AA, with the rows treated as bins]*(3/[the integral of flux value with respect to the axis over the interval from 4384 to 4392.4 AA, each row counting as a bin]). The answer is 2.90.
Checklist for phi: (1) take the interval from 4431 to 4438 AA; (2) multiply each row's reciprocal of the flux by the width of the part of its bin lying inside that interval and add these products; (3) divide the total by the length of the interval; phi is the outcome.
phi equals 0.0188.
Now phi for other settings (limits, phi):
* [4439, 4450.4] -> 0.0190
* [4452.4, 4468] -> 0.0195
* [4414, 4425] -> 0.0190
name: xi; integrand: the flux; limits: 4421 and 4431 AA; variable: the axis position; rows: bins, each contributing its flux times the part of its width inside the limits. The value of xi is 531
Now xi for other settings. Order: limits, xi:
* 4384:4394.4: 538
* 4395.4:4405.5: 527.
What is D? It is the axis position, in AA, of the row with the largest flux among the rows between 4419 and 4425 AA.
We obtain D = 4423.33 AA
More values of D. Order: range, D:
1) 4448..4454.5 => 4449.89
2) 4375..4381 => 4376.72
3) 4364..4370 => 4365.65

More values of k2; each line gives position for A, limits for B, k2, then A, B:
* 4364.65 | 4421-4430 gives 2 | 55.2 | 57.4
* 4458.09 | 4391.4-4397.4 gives 5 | 49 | 53.9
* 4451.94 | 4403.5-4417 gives 3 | 55.2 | 58.2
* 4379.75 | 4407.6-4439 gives 4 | 54.5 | 58.2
